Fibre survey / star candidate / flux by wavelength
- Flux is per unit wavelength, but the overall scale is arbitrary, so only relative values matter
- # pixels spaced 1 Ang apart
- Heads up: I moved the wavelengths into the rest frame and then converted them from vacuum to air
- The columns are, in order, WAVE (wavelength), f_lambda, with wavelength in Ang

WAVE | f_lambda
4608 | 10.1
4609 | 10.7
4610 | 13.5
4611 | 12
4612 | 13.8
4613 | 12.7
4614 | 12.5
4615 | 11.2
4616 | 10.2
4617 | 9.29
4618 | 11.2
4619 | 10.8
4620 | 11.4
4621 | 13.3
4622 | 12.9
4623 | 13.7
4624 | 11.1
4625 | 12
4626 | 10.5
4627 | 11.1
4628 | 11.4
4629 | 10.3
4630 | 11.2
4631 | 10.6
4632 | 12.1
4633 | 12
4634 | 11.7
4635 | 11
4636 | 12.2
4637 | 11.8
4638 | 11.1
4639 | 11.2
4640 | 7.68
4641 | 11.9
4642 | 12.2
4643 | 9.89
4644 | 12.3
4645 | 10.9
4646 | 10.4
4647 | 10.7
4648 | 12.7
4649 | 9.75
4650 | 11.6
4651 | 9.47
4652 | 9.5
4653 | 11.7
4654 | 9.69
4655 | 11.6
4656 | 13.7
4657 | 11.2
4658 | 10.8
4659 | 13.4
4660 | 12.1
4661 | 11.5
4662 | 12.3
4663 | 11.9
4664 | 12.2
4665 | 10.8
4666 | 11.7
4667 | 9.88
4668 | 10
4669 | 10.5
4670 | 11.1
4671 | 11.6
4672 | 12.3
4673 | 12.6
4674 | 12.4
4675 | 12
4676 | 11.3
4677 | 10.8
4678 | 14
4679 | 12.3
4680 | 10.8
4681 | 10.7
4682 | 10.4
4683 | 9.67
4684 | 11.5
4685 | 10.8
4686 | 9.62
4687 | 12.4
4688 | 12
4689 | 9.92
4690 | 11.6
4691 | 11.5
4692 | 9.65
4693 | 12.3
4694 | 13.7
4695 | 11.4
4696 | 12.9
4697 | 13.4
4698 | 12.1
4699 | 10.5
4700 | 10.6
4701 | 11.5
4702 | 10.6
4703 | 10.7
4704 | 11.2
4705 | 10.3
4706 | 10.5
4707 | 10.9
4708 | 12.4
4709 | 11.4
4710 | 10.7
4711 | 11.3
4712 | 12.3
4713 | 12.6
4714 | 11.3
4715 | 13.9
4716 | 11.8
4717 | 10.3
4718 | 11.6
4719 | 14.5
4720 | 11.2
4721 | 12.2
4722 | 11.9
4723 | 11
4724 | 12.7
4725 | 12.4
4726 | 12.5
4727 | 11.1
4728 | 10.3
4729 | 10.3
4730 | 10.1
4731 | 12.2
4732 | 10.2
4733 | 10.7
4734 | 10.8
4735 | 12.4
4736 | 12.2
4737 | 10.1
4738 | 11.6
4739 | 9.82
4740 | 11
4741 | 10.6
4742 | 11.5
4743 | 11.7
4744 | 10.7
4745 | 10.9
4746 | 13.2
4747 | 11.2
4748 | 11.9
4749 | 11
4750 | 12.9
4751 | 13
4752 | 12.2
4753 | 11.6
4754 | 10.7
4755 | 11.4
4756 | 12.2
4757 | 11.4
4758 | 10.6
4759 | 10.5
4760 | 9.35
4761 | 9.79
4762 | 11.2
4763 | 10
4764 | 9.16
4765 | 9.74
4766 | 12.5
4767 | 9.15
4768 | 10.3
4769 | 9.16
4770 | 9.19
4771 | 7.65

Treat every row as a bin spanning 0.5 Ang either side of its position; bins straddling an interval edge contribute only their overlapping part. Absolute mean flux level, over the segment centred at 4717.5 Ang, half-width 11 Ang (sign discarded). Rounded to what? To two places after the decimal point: 11.83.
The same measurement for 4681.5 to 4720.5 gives 11.46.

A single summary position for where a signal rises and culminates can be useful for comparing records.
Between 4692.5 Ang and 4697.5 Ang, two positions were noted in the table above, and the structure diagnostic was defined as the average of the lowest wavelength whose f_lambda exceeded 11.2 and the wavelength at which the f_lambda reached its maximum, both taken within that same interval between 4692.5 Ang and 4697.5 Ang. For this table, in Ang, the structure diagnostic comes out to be 4693.5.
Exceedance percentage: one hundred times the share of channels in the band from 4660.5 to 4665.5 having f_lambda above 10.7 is 100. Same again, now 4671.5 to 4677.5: 100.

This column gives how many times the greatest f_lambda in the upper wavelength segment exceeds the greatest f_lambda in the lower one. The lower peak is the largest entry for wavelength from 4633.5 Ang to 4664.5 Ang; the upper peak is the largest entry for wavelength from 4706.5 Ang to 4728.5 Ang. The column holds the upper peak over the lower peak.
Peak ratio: 1.06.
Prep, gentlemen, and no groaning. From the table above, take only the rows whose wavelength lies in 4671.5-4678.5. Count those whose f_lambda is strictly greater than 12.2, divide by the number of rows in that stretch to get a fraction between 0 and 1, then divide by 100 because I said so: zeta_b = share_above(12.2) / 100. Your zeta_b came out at 0.0057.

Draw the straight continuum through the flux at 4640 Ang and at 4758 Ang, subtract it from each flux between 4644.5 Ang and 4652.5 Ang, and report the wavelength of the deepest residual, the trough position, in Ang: 4651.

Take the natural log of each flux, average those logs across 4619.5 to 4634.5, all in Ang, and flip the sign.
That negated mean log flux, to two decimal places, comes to -2.46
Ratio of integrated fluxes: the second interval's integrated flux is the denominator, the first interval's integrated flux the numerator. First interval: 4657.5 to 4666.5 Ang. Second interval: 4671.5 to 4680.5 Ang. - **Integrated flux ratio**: 0.98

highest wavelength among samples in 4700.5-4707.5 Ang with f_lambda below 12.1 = 4707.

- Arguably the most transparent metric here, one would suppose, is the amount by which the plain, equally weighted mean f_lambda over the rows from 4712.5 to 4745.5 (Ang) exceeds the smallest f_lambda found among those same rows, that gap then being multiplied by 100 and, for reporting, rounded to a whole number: 164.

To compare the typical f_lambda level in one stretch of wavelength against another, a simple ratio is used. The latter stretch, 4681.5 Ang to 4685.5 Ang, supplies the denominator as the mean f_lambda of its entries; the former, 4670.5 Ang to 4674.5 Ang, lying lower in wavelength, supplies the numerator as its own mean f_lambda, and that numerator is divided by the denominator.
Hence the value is 1.15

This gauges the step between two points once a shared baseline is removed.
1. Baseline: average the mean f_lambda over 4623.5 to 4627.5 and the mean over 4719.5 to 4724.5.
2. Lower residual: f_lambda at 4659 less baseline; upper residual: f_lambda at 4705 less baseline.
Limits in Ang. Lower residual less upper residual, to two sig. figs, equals 3.1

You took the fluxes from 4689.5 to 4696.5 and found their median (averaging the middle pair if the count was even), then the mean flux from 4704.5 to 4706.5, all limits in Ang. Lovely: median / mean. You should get 1.12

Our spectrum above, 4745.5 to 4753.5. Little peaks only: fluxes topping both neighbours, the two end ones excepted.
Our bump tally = 2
